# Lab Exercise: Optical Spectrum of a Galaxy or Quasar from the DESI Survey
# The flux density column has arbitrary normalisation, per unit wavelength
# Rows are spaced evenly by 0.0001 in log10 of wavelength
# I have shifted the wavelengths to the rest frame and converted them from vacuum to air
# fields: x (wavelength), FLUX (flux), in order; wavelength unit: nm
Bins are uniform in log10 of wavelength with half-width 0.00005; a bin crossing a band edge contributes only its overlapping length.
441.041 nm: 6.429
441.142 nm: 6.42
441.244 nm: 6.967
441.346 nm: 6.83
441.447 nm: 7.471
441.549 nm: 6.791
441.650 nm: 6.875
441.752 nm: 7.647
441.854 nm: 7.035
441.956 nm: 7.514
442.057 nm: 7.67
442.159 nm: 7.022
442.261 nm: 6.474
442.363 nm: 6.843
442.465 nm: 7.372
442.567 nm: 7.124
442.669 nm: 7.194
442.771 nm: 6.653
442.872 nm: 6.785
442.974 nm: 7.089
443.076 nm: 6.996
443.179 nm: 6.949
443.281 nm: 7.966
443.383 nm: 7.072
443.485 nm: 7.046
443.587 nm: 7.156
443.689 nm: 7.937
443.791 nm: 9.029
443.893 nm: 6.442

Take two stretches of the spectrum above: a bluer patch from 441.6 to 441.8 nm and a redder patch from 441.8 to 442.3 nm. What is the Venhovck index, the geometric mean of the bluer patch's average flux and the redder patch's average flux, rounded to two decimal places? 7.20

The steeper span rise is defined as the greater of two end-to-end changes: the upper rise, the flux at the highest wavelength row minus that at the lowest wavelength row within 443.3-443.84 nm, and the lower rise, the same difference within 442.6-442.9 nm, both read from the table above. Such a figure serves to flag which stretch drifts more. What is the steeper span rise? 2.0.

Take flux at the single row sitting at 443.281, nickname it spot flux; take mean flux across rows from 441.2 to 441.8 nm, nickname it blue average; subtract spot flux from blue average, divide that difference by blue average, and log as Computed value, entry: -0.122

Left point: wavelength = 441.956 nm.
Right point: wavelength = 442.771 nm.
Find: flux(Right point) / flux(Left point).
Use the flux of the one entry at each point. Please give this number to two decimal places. 0.89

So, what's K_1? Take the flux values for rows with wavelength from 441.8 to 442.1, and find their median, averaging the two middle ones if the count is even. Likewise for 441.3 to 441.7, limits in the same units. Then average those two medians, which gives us 7.18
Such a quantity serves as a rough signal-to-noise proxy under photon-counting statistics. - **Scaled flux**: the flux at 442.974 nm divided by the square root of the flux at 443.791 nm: 2.36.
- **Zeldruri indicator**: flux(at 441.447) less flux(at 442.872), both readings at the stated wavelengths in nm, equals 0.7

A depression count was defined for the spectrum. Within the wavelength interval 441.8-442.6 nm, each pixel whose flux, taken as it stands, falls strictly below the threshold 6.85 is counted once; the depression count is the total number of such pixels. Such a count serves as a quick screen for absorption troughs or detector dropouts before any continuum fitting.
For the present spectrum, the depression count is 2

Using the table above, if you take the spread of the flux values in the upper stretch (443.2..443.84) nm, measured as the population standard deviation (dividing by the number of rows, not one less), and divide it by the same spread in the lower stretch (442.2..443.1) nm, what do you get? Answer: 2.7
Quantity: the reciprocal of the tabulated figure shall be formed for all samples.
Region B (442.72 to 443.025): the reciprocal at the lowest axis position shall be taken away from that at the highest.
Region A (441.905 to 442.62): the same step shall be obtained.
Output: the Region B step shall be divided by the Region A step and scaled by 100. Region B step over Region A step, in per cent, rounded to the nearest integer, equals -127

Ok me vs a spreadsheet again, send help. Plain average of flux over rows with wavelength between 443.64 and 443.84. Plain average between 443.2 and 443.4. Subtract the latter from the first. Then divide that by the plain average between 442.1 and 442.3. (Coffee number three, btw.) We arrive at 0.14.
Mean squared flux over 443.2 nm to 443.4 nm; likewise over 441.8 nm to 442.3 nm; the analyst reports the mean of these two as 54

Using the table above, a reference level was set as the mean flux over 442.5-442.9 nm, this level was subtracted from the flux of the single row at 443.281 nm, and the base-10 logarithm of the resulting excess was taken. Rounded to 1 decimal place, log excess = 0.0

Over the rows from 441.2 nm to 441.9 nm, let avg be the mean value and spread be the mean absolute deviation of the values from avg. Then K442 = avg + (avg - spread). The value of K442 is 13.91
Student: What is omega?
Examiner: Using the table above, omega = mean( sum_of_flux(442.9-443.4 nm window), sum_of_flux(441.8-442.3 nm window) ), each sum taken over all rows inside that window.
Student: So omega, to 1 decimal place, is 35.9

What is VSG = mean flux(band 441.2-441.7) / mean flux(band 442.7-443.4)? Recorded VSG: 0.99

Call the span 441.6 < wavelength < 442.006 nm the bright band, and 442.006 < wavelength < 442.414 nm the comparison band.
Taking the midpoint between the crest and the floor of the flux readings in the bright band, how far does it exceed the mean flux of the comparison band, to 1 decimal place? 0.3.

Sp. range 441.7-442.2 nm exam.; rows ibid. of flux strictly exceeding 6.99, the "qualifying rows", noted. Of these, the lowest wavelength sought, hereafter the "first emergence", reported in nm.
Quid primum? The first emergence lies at 441.752 nm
